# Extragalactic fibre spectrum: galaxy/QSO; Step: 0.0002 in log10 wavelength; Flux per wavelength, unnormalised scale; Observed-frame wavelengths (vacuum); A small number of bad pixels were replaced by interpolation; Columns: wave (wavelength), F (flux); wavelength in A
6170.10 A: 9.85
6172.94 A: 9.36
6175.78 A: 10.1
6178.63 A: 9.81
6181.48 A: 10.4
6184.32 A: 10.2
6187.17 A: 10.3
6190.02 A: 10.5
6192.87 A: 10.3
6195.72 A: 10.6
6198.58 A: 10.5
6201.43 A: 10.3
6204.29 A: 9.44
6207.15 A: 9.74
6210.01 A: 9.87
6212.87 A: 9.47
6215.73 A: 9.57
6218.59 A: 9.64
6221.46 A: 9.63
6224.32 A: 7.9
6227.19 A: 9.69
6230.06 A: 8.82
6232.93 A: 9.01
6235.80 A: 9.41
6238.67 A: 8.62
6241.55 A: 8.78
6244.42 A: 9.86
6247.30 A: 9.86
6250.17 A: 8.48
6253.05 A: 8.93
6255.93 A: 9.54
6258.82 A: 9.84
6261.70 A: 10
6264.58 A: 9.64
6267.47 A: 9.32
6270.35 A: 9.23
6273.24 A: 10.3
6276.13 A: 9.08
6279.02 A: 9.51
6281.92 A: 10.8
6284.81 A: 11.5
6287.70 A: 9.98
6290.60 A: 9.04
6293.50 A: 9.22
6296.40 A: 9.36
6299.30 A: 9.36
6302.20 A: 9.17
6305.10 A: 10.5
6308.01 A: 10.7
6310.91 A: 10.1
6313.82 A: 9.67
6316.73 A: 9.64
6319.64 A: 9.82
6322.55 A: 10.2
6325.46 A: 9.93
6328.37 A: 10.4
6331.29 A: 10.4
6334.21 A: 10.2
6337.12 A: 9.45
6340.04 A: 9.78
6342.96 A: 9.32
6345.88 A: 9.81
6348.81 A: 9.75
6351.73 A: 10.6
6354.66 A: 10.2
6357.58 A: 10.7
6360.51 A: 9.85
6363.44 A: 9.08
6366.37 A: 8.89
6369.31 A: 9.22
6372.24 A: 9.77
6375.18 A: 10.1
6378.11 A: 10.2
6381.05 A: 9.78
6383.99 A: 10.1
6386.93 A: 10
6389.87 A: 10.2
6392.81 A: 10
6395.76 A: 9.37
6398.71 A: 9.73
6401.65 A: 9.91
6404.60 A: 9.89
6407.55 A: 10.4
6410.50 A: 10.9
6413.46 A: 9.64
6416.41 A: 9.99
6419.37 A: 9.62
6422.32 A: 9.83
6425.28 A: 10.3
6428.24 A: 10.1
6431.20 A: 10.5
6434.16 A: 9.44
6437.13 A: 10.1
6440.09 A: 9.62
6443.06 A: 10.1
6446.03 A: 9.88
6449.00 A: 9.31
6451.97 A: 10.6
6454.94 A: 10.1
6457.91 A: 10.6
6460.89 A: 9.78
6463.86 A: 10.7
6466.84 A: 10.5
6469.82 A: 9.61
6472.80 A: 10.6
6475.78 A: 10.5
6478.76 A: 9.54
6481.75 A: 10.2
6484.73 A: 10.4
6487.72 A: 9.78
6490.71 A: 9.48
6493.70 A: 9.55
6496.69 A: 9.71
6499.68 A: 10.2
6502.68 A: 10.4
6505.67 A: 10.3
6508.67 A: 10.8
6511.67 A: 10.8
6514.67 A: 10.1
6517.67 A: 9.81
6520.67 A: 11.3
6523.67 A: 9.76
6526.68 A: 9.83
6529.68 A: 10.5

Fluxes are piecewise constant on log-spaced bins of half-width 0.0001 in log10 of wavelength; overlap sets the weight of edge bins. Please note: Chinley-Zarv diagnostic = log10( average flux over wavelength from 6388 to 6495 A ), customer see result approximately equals 1.00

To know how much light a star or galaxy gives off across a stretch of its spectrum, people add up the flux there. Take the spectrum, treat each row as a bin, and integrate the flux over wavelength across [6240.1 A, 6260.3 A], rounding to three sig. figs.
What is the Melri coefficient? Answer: 188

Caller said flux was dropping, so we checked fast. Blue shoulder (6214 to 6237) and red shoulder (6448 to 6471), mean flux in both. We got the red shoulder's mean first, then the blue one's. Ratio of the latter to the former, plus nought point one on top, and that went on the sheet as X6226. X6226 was 1.01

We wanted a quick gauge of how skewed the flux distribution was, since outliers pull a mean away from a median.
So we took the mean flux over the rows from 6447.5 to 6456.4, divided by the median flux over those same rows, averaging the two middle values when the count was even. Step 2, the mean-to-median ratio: 0.99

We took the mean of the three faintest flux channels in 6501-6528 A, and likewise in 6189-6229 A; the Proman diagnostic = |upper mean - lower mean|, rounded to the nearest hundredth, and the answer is 0.86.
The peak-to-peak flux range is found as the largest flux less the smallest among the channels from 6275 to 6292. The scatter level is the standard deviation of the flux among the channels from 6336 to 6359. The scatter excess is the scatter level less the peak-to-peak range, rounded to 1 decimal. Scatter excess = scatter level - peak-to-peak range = -2.0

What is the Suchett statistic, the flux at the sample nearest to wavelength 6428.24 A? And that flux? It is 10.1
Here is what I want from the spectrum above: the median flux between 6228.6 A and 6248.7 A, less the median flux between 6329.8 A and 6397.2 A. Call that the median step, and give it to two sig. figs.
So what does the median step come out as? -0.84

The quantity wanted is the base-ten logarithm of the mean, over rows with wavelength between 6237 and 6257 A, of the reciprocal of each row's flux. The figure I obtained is -0.96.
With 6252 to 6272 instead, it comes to -0.98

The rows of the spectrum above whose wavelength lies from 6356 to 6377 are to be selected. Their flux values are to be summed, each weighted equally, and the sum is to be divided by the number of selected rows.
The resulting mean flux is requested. 9.7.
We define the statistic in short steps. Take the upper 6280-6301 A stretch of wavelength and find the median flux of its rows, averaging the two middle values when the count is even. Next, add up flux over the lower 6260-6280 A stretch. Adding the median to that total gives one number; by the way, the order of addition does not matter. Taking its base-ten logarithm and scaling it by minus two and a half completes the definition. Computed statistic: -4.71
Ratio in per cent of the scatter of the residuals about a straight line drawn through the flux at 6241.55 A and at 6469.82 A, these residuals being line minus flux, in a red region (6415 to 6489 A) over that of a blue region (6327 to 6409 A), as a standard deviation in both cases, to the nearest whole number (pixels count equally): 88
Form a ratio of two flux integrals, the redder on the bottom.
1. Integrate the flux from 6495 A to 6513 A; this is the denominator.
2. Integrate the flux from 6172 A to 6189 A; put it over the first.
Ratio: 0.92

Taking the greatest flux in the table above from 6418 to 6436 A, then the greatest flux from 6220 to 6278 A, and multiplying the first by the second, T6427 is 108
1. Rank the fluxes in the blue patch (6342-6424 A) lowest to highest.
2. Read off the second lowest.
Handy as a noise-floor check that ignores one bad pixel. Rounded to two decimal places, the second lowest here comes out 9.08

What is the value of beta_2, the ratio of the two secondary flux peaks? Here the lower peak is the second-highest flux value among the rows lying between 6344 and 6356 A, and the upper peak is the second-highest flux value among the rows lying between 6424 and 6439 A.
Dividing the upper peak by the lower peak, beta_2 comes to 1.01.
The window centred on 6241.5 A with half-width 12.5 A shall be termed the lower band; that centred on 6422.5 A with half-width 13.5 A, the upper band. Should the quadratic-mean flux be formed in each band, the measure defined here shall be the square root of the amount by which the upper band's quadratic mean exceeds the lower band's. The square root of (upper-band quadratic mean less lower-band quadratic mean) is 0.97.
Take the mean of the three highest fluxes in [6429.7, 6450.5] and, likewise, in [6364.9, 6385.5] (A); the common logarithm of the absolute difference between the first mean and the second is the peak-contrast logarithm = -1.00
